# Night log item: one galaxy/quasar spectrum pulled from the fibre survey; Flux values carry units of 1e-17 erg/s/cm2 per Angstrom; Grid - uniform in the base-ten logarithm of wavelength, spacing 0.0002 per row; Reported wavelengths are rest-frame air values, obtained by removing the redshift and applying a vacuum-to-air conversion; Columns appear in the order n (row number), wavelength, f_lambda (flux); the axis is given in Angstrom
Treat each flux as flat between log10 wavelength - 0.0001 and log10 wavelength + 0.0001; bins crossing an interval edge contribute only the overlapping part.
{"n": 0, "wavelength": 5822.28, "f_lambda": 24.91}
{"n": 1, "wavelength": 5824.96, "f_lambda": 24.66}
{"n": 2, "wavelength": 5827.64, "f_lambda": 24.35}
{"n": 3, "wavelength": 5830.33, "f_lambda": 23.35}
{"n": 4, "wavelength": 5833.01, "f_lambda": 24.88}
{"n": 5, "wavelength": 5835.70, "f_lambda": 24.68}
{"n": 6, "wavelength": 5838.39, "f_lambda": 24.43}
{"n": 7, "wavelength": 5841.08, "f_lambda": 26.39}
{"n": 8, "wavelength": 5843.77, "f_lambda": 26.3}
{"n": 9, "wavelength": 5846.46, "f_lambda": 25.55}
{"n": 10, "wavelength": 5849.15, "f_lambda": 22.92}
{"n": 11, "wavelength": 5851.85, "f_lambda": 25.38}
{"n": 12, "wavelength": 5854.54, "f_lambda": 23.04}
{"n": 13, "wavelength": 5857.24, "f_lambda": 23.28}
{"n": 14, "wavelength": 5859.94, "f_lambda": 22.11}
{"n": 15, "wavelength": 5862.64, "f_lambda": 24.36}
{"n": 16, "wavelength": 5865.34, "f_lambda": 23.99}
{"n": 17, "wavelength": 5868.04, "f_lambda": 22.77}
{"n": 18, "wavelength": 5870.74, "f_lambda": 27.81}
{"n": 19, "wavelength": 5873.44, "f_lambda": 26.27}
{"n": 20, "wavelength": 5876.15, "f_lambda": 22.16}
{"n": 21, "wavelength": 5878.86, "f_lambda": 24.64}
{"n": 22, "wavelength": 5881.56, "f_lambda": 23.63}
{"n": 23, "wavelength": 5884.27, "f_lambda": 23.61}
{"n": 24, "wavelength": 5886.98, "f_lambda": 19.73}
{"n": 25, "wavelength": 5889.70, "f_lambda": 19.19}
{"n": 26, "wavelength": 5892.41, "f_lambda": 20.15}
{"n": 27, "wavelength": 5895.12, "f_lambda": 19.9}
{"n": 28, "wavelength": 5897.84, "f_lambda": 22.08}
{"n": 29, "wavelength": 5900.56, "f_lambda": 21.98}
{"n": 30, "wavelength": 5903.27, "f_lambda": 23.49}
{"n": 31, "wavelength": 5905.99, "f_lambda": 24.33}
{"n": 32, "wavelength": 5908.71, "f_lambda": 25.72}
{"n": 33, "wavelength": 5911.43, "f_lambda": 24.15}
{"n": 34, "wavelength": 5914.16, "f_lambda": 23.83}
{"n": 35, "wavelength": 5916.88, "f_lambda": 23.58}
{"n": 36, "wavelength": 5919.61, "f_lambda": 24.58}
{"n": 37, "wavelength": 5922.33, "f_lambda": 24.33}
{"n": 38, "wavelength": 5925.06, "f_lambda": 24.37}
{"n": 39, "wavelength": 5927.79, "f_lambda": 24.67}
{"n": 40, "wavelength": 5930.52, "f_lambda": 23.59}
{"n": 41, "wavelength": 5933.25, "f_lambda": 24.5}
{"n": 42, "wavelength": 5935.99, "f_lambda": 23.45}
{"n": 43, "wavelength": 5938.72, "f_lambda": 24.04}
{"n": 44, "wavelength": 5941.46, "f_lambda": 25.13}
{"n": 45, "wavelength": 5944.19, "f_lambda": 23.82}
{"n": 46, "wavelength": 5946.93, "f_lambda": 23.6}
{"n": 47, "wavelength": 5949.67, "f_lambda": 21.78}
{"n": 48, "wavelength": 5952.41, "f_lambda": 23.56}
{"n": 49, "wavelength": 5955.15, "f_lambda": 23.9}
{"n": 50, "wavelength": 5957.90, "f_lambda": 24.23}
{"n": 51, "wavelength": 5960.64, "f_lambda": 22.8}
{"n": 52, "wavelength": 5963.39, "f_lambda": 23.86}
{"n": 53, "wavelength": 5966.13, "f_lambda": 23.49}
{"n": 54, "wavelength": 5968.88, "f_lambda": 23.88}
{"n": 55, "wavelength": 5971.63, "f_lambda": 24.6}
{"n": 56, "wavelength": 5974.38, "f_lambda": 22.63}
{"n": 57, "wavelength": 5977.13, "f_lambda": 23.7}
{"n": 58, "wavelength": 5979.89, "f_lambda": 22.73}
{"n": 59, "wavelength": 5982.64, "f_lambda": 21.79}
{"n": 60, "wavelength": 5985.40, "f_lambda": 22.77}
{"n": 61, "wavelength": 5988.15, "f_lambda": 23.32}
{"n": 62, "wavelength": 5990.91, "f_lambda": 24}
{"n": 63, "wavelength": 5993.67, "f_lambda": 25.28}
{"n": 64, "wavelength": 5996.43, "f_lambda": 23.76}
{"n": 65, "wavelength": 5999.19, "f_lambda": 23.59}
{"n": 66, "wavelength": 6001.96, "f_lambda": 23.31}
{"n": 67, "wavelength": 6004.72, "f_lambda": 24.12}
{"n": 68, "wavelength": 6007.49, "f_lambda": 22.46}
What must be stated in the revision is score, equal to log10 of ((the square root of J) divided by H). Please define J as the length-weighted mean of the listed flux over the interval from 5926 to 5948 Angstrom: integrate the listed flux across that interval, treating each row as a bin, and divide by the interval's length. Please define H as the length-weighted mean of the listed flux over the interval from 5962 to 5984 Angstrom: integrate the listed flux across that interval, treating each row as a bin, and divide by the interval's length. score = -0.677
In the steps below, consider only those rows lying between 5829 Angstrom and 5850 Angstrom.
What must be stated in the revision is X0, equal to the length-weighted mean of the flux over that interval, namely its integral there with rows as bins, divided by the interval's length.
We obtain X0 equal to 24.9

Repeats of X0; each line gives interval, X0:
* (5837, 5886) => 24.3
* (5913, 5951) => 24.0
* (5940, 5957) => 23.6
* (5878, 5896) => 21.5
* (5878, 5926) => 22.9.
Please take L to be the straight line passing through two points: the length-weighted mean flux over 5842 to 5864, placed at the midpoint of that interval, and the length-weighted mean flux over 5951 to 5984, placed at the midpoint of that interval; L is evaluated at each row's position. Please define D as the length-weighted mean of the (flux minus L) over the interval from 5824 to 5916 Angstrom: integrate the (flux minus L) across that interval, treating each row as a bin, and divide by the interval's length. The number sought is -0.4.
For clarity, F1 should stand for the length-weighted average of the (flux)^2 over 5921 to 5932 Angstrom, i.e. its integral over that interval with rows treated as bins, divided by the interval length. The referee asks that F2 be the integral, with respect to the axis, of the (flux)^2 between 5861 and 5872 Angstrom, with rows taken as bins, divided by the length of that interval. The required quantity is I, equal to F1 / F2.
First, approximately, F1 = 588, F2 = 611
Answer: 0.96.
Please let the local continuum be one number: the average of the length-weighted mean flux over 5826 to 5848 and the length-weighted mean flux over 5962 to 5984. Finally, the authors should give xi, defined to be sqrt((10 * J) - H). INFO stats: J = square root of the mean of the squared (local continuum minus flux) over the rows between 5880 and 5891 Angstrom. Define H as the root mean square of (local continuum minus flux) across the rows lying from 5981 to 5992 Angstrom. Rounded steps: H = 1.4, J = 3.3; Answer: 6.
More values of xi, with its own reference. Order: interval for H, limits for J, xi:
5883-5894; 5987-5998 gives 2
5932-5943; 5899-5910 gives 4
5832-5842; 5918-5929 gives 2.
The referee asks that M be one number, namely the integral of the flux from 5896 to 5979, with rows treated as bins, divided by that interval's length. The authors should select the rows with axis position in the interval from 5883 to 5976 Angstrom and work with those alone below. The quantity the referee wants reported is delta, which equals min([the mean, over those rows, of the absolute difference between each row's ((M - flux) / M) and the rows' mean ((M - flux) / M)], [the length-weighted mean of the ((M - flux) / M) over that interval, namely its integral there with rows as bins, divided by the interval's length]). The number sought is 0.019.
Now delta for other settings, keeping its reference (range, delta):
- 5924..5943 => -0.020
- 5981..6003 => 0.012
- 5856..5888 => 0.001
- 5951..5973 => -0.001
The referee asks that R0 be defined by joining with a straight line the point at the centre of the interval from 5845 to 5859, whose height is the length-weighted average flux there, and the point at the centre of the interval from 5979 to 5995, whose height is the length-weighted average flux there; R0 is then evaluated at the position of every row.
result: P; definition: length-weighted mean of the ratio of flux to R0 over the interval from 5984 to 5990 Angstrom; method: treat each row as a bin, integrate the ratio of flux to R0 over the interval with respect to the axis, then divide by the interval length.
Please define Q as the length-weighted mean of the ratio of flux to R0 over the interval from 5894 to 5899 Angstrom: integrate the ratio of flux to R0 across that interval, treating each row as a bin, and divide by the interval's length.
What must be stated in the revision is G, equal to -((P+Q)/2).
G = -0.94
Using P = 0.99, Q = 0.88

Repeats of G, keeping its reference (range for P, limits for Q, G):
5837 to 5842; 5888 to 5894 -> -0.94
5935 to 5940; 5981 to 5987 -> -0.98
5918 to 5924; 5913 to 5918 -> -1.02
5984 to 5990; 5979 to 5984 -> -0.97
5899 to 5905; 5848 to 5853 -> -0.98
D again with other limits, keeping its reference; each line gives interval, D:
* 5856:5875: 0.3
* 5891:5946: -0.2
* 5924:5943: 0.6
